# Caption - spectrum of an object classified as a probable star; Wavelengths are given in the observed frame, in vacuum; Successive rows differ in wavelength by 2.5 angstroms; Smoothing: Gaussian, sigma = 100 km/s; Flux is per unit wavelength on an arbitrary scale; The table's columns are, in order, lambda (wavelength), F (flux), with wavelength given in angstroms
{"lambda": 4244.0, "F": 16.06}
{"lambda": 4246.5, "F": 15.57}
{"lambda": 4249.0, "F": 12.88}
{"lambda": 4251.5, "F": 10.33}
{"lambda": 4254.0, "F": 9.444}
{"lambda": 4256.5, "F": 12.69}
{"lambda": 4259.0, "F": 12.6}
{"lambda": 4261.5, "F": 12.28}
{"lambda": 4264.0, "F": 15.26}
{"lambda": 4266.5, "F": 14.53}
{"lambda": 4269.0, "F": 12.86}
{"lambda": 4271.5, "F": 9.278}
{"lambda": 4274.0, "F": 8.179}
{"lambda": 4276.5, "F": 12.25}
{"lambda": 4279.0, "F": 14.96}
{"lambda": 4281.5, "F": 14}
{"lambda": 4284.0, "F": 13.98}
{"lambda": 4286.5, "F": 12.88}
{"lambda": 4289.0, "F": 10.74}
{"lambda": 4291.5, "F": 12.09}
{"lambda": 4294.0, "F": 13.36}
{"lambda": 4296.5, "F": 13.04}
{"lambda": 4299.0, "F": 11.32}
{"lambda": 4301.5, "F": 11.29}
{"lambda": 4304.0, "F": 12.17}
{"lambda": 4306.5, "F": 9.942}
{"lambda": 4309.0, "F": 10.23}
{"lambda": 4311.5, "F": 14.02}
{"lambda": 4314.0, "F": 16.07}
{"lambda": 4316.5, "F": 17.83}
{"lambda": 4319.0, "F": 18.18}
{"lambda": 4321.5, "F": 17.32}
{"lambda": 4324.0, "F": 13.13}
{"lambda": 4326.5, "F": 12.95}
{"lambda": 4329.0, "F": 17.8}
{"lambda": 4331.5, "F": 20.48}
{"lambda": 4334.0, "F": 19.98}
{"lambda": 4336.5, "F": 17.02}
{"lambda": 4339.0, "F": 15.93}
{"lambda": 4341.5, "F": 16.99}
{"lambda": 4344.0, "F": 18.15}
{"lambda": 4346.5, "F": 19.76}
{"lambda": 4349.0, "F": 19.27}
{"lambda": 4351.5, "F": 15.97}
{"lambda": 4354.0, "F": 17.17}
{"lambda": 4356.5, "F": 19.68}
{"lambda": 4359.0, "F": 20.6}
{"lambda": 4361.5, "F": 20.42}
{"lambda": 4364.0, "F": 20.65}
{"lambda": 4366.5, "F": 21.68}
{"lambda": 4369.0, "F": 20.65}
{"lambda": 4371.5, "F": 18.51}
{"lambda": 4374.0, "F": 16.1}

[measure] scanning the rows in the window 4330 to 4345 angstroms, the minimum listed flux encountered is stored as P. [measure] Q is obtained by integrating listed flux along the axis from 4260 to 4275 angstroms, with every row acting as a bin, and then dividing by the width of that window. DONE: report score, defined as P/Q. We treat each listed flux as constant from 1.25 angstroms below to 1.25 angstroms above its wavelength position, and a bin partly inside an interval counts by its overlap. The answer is 1.3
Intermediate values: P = 15.93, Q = 12.1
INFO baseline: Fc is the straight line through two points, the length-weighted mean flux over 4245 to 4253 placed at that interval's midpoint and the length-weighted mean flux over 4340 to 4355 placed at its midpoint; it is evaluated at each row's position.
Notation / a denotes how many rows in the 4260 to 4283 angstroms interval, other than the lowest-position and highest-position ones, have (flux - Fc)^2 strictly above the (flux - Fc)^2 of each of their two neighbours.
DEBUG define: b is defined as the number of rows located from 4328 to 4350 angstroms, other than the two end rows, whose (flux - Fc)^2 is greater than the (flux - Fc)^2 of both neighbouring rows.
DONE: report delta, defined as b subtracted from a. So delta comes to -1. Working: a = 2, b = 3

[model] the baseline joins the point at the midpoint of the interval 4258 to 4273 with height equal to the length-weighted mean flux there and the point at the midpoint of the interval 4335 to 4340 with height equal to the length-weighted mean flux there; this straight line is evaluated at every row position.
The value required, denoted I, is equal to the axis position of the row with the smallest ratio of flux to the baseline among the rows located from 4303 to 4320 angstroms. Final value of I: 4306.5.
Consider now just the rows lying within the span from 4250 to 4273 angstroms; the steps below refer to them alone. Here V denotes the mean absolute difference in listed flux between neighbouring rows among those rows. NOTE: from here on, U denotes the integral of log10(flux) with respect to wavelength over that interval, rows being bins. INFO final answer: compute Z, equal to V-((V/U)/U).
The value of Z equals 1.69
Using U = 24.8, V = 1.69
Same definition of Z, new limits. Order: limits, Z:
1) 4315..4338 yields 2.07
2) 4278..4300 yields 1.11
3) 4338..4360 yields 1.53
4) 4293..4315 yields 1.41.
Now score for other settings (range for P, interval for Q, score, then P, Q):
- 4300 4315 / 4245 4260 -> 0.8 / 9.942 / 12.3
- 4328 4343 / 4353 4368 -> 0.8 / 15.93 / 20.1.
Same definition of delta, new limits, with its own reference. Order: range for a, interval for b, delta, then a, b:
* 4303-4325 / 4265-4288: 1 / 2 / 1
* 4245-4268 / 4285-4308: 0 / 2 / 2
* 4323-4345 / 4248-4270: 1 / 3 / 2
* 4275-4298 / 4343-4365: -2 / 1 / 3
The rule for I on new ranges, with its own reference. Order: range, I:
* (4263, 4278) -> 4274.0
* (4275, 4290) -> 4289.0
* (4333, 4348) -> 4339.0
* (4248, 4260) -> 4254.0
